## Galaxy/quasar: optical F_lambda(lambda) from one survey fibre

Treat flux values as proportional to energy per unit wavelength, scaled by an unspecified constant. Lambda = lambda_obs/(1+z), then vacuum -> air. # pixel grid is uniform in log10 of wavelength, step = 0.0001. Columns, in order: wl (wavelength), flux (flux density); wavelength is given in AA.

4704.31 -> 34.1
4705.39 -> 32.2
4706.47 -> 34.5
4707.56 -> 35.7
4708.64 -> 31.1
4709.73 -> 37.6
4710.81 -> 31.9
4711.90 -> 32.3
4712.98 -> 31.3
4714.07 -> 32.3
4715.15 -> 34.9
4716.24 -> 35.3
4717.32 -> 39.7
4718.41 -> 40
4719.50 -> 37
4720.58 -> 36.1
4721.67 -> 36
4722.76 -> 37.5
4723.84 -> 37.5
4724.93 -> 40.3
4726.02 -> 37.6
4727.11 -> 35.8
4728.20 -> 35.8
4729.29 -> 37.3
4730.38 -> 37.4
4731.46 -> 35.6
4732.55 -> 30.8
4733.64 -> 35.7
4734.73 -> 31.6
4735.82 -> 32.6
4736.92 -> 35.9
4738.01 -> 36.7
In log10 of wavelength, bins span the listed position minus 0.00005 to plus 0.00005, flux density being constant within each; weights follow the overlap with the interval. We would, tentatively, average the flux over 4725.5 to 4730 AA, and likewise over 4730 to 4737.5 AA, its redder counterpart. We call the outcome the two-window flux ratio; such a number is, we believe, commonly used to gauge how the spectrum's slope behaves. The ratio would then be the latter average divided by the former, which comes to 0.93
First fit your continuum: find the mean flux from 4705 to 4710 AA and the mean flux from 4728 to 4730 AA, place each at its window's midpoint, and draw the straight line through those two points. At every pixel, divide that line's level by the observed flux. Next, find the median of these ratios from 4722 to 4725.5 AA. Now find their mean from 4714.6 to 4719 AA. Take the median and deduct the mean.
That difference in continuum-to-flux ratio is 0.01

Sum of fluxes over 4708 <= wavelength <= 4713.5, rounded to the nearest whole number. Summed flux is 164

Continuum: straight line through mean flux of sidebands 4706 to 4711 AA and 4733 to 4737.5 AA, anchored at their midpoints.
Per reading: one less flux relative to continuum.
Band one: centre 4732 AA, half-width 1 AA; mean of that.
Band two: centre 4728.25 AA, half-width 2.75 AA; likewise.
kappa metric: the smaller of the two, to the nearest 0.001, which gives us -0.082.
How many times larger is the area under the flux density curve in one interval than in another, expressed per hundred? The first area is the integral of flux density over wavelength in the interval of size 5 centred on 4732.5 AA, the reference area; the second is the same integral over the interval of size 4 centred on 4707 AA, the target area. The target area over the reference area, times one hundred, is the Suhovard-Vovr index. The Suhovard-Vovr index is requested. 78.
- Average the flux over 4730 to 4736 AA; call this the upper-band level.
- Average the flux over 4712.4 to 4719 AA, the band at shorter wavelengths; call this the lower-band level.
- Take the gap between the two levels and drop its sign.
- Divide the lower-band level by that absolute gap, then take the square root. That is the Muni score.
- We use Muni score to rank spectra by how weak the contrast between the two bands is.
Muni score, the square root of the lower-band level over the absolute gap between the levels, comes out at 4.7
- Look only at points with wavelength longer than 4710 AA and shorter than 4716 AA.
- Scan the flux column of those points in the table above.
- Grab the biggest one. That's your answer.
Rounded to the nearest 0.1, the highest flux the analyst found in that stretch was 34.9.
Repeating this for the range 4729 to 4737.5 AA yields 37.4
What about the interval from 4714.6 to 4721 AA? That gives 40.0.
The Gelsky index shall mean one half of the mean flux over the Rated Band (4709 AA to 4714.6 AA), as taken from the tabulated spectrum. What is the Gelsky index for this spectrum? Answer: 16.5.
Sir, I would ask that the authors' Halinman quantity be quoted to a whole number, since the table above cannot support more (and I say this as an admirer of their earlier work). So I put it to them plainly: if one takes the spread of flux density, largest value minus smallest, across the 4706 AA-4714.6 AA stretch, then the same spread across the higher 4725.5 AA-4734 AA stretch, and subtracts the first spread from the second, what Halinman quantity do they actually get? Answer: 0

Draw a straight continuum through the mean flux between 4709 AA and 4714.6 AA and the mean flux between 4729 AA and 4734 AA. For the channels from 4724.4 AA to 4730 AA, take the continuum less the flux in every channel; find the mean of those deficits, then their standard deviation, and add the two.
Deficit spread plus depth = -1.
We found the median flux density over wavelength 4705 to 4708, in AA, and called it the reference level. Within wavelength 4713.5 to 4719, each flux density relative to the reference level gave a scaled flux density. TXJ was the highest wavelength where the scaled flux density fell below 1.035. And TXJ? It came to 4716.24 AA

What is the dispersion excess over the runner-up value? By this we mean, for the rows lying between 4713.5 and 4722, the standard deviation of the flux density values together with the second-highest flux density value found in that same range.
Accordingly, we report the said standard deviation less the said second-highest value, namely -37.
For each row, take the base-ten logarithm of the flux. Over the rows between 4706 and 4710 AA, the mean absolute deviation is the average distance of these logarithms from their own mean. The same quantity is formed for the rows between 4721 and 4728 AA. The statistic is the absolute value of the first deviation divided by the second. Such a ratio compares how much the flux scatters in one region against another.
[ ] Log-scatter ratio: 2.0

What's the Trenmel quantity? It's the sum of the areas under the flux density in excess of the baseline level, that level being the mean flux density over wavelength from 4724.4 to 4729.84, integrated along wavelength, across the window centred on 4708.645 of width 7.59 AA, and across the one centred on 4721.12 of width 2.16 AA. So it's -31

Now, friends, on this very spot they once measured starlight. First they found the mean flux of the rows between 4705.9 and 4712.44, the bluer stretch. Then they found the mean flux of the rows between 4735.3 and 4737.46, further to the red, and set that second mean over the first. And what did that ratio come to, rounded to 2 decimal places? 1.01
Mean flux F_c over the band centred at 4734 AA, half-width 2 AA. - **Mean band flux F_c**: 32.7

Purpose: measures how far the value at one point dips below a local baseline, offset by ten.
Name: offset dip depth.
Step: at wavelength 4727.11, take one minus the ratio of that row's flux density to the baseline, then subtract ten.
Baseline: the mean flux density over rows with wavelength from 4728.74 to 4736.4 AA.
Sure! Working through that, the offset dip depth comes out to -10.0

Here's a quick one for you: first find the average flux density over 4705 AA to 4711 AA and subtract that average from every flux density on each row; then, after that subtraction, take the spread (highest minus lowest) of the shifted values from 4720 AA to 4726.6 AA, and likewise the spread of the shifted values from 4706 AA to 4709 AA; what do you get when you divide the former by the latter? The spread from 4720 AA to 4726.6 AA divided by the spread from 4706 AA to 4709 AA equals 0.9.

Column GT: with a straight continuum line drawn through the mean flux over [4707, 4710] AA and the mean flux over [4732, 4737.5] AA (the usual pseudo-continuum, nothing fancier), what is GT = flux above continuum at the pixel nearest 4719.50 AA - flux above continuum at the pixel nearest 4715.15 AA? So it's 2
